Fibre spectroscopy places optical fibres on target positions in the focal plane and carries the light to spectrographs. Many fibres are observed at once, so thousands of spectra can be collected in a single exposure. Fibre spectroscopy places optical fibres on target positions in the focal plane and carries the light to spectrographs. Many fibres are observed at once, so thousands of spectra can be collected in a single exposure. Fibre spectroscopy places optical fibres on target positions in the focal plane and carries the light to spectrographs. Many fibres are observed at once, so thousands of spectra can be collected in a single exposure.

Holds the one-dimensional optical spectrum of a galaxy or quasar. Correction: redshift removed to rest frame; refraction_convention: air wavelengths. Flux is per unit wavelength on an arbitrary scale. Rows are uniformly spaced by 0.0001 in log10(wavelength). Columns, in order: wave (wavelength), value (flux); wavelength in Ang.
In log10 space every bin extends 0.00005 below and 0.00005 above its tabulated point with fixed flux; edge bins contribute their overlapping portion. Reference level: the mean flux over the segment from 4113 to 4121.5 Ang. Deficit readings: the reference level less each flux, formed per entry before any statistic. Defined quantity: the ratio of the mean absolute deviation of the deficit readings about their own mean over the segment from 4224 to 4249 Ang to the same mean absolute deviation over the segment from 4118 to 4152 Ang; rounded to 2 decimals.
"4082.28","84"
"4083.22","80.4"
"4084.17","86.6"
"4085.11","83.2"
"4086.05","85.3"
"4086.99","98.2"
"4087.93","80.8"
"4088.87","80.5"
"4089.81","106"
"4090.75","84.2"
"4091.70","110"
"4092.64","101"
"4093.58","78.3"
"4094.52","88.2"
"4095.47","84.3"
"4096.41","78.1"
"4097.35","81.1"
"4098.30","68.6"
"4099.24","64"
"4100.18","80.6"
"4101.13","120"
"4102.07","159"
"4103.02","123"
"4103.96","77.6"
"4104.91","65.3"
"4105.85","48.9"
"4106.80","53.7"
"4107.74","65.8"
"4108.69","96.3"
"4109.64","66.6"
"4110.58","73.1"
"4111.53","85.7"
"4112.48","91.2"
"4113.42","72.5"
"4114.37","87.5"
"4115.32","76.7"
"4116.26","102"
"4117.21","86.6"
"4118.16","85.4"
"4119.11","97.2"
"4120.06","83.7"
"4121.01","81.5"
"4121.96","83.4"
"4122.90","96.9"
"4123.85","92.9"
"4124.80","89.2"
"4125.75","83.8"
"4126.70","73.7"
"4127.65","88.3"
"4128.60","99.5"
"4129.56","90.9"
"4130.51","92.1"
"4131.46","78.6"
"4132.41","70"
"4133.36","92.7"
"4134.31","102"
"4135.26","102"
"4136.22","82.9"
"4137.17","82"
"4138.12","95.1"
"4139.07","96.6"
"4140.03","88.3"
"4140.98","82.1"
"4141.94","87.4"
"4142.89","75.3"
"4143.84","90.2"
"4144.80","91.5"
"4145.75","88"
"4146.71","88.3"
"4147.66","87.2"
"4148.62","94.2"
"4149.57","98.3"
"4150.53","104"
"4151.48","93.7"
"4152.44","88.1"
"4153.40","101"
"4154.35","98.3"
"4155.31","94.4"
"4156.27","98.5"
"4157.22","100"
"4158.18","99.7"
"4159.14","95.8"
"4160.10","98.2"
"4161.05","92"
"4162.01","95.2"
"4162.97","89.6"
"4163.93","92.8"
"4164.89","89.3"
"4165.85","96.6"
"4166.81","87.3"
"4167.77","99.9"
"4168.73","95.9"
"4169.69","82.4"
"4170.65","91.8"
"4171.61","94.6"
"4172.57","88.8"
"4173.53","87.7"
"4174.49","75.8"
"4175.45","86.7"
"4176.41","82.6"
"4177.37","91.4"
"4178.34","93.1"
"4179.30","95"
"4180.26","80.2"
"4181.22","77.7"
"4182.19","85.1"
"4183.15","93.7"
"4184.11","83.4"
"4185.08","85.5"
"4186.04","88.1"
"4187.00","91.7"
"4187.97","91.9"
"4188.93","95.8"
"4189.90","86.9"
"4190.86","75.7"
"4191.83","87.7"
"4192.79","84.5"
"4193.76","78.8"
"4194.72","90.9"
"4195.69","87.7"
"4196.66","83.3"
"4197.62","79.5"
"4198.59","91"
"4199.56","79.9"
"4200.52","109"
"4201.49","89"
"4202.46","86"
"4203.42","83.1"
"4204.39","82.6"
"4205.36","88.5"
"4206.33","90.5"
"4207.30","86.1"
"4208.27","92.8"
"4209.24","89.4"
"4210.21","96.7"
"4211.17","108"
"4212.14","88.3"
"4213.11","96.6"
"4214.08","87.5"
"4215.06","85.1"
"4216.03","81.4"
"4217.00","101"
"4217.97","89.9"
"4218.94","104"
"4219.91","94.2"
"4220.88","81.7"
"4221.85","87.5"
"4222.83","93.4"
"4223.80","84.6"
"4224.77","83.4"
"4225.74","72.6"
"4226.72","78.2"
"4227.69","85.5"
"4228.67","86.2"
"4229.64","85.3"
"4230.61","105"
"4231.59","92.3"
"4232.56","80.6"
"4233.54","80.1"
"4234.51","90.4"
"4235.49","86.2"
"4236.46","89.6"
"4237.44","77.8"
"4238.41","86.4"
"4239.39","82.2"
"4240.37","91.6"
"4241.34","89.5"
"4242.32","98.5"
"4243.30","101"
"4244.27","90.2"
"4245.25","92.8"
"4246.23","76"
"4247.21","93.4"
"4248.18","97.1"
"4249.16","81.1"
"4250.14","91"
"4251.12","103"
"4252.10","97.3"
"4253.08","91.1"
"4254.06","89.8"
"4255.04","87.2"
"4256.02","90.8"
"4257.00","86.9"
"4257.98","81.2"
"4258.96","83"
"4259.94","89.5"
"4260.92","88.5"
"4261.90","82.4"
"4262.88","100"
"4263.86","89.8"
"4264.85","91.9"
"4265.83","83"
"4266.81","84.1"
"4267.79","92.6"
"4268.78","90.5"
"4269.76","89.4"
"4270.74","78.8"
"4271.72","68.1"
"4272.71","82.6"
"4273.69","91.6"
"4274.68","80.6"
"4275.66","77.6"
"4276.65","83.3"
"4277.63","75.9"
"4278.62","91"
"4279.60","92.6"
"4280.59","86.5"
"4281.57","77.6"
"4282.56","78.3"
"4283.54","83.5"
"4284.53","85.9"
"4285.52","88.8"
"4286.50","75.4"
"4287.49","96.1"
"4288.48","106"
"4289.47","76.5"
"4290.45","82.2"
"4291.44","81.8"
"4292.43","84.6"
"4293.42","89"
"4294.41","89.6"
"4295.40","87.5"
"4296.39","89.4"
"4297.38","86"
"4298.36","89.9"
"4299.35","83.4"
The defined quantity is 1.00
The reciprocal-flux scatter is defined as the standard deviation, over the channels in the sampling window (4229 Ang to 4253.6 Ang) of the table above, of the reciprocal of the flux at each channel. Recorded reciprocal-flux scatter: 0.0010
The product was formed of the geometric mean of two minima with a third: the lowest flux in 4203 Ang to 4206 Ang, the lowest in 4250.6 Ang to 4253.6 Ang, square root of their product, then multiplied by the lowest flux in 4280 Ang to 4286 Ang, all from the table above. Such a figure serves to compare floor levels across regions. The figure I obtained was 6731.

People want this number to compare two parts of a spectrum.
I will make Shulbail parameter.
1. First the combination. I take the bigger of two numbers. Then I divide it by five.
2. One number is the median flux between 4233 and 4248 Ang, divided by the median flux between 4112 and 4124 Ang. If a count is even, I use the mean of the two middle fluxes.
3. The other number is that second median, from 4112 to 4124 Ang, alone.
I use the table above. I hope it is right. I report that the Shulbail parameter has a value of 17.3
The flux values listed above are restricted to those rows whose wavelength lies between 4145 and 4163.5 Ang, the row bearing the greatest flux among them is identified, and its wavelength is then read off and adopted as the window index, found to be 4150.53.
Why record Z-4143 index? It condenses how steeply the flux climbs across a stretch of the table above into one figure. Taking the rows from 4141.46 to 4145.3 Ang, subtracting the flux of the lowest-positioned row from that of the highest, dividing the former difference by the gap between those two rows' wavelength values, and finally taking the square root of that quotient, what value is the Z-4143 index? 1.2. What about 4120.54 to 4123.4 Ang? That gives 2.9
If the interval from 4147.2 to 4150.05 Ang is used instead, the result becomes 2.4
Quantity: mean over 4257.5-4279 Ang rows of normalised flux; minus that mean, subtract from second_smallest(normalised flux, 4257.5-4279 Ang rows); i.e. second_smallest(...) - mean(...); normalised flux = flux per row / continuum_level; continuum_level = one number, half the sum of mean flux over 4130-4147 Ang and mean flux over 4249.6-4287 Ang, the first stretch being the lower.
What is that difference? -0.107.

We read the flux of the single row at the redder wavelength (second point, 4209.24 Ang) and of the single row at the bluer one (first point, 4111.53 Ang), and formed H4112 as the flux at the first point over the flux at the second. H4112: 0.96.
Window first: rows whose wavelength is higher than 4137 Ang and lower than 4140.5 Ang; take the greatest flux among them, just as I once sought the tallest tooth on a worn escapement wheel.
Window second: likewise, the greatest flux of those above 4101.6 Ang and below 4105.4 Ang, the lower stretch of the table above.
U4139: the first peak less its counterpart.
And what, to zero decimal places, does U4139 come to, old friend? -62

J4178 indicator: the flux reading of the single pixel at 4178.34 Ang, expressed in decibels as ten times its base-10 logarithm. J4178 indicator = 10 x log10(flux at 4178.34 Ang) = 19.7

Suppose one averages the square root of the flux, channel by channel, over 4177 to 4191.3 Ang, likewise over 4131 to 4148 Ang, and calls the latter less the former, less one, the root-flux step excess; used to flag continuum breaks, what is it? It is -1.00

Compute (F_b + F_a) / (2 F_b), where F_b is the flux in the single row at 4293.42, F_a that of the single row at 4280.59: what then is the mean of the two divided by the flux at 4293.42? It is 0.99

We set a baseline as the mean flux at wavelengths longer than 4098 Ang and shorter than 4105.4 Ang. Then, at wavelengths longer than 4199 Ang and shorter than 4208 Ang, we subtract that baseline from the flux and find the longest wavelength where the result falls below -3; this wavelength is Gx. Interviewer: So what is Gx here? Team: 4207.30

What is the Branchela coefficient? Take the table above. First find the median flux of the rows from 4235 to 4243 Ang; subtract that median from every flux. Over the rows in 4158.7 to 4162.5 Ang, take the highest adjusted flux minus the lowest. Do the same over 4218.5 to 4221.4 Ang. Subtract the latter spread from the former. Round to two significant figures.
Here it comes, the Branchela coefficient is -16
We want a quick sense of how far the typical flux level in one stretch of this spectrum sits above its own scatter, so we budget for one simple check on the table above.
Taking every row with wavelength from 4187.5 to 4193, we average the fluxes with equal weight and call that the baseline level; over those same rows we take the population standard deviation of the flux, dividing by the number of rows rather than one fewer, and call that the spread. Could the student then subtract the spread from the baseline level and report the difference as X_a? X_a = 81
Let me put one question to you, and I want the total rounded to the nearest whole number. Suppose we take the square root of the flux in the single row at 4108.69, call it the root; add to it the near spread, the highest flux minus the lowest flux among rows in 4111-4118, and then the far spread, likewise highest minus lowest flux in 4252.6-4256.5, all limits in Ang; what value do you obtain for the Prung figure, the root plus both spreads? 43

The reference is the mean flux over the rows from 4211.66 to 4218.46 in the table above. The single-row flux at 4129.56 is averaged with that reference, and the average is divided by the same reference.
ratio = 1.01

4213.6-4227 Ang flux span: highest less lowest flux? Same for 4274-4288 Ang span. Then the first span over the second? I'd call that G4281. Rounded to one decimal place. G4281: 1.5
